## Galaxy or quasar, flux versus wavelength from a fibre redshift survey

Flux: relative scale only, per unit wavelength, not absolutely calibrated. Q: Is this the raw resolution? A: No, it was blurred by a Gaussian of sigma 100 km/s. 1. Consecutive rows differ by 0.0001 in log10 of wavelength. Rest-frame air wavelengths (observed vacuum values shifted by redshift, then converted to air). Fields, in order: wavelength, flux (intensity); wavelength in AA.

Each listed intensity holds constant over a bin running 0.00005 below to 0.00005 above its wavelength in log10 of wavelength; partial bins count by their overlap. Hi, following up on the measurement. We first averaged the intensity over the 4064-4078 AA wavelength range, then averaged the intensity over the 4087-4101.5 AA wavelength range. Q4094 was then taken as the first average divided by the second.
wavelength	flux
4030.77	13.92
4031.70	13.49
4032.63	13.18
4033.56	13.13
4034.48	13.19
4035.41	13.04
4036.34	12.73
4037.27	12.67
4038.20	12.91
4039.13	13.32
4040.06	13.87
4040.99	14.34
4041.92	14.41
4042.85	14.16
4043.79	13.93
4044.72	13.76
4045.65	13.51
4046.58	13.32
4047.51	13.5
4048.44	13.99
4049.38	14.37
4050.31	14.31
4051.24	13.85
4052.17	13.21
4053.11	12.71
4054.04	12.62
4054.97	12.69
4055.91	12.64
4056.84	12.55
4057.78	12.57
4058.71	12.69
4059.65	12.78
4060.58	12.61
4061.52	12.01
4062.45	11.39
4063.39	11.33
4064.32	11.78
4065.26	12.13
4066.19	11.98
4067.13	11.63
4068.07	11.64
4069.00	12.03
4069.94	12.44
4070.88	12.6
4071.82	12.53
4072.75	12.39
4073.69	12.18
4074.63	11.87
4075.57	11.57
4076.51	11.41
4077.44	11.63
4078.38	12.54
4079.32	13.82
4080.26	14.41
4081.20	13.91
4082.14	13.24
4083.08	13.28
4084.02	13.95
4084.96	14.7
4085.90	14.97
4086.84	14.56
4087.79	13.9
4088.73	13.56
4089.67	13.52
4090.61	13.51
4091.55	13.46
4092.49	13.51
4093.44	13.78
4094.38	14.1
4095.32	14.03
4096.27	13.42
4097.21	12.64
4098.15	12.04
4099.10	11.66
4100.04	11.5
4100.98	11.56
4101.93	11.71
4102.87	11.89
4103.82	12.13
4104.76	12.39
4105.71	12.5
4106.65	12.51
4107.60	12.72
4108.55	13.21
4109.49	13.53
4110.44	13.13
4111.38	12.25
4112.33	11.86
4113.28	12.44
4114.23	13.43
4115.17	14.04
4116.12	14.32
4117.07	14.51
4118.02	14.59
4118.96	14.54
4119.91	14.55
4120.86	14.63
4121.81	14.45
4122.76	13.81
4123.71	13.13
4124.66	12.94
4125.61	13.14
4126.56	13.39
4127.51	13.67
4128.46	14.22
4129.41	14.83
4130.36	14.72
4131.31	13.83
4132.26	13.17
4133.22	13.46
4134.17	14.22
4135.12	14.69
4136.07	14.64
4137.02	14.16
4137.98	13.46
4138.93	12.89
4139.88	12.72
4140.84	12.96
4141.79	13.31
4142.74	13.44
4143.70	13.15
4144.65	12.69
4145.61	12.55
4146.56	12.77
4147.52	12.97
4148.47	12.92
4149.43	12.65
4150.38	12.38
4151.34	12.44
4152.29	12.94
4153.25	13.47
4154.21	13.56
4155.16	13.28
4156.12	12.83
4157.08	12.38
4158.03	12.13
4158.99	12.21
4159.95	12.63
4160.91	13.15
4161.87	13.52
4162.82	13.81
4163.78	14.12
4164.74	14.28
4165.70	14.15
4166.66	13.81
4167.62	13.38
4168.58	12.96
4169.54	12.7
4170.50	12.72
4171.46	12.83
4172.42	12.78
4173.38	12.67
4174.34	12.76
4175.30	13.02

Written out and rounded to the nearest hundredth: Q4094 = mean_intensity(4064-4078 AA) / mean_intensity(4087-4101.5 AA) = 0.92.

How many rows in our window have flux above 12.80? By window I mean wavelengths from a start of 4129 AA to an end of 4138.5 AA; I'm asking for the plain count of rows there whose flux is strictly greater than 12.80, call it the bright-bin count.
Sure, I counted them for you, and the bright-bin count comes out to 10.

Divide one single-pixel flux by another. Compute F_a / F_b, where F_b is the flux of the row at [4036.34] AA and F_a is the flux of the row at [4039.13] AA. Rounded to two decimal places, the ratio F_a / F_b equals 1.05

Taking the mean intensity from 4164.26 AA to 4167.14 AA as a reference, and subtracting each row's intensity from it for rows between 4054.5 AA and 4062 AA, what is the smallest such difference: 1.3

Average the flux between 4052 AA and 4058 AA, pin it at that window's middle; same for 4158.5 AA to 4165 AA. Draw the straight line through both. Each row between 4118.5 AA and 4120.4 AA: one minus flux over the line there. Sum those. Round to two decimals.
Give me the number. -0.22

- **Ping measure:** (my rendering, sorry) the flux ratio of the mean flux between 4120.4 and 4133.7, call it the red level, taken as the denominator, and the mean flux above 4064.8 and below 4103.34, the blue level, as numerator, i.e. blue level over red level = 0.93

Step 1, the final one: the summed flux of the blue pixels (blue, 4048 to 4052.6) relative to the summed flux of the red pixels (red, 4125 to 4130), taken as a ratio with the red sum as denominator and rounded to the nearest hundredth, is 1.01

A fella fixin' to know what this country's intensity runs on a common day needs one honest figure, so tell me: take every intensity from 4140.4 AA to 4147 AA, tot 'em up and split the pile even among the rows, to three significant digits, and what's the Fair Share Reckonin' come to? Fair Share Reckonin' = 13.0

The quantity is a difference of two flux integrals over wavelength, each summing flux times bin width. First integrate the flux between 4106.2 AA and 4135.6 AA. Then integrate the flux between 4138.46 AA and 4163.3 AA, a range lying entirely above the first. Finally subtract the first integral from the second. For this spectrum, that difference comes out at -81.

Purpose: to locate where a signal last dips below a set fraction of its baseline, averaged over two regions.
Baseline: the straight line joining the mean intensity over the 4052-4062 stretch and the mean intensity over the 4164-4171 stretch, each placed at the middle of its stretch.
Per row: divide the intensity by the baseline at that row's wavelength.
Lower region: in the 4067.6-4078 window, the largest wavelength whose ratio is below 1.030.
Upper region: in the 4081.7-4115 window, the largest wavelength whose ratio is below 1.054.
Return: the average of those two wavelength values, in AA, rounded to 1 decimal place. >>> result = 4095.8 AA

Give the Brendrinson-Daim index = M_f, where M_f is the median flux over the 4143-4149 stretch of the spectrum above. 12.8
